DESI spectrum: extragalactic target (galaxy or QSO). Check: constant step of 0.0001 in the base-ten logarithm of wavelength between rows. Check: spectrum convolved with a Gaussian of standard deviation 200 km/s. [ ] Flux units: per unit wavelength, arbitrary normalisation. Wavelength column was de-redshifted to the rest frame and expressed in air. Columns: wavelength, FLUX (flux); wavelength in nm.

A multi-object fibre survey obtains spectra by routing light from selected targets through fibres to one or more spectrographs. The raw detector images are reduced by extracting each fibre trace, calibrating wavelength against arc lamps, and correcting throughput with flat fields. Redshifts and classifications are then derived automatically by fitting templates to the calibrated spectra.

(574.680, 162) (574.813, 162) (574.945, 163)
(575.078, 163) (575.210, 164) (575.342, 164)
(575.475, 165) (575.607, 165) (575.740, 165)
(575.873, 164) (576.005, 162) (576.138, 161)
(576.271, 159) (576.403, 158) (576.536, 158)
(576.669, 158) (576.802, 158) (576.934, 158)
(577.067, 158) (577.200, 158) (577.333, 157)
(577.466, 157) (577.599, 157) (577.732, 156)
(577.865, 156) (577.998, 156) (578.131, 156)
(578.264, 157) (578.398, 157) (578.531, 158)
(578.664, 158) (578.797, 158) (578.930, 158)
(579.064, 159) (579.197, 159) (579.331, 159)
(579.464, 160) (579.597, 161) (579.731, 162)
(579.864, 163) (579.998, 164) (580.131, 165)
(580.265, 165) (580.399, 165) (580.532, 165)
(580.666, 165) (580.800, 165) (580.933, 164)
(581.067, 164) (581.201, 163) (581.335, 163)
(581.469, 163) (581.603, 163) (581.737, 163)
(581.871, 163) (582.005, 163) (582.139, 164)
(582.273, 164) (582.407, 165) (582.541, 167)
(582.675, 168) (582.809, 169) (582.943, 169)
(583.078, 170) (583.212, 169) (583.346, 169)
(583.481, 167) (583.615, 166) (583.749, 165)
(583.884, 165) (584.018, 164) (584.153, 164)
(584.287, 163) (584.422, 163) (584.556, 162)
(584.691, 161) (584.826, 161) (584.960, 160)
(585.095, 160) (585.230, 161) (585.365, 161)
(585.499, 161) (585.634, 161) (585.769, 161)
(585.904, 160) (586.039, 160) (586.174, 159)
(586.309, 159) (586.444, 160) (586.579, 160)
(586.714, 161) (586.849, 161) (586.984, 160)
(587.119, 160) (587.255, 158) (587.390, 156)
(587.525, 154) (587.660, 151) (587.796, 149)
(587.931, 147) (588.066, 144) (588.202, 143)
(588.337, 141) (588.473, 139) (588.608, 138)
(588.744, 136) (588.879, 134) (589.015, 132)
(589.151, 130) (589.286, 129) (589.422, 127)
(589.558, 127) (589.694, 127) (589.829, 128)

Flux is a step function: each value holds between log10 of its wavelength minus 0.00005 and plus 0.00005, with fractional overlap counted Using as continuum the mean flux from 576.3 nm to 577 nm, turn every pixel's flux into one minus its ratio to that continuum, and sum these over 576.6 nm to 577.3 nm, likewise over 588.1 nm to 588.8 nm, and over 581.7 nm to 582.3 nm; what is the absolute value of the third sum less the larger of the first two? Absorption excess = 0.8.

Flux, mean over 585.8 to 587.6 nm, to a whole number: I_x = 159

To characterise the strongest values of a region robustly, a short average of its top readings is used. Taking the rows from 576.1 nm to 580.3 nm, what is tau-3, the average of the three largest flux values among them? 165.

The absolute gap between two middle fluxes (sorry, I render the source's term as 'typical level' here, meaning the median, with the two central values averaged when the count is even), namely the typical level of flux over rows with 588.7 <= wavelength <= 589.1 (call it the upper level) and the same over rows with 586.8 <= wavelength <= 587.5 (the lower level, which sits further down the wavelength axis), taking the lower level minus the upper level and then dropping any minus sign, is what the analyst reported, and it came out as 26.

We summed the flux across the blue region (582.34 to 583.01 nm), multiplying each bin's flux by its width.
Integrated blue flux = 112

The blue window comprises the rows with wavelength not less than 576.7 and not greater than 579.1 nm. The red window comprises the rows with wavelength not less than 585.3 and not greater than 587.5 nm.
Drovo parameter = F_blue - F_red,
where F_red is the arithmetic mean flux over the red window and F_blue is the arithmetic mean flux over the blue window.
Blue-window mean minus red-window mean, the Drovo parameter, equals -2.5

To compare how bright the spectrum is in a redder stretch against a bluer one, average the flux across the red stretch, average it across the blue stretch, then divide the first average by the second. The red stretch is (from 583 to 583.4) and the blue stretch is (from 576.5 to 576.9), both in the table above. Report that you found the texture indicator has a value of 1.07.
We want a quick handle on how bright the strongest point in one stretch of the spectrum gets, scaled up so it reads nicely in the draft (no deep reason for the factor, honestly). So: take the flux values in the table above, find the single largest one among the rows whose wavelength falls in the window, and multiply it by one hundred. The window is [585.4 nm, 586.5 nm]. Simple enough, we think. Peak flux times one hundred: 16100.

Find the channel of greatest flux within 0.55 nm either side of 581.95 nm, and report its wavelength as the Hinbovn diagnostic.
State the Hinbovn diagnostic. 582.407 nm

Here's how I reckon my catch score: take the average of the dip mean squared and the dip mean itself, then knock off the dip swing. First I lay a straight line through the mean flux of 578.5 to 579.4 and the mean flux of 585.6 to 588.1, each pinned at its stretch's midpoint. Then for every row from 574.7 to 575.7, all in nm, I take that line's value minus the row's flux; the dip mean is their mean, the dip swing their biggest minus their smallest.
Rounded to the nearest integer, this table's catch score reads 5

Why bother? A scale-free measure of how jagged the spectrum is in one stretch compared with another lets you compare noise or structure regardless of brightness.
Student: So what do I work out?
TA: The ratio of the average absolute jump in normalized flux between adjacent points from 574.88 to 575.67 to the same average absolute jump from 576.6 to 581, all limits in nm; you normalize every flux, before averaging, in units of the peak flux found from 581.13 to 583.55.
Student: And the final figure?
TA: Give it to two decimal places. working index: 1.07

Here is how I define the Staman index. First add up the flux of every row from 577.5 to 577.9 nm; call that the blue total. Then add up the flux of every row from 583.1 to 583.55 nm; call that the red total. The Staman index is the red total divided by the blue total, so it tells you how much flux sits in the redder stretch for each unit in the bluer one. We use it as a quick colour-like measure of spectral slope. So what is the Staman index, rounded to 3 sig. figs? 1.08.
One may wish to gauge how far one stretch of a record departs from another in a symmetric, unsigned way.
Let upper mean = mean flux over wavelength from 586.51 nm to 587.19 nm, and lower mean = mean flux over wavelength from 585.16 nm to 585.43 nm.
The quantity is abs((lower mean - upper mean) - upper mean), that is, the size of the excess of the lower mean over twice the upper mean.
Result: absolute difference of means 160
